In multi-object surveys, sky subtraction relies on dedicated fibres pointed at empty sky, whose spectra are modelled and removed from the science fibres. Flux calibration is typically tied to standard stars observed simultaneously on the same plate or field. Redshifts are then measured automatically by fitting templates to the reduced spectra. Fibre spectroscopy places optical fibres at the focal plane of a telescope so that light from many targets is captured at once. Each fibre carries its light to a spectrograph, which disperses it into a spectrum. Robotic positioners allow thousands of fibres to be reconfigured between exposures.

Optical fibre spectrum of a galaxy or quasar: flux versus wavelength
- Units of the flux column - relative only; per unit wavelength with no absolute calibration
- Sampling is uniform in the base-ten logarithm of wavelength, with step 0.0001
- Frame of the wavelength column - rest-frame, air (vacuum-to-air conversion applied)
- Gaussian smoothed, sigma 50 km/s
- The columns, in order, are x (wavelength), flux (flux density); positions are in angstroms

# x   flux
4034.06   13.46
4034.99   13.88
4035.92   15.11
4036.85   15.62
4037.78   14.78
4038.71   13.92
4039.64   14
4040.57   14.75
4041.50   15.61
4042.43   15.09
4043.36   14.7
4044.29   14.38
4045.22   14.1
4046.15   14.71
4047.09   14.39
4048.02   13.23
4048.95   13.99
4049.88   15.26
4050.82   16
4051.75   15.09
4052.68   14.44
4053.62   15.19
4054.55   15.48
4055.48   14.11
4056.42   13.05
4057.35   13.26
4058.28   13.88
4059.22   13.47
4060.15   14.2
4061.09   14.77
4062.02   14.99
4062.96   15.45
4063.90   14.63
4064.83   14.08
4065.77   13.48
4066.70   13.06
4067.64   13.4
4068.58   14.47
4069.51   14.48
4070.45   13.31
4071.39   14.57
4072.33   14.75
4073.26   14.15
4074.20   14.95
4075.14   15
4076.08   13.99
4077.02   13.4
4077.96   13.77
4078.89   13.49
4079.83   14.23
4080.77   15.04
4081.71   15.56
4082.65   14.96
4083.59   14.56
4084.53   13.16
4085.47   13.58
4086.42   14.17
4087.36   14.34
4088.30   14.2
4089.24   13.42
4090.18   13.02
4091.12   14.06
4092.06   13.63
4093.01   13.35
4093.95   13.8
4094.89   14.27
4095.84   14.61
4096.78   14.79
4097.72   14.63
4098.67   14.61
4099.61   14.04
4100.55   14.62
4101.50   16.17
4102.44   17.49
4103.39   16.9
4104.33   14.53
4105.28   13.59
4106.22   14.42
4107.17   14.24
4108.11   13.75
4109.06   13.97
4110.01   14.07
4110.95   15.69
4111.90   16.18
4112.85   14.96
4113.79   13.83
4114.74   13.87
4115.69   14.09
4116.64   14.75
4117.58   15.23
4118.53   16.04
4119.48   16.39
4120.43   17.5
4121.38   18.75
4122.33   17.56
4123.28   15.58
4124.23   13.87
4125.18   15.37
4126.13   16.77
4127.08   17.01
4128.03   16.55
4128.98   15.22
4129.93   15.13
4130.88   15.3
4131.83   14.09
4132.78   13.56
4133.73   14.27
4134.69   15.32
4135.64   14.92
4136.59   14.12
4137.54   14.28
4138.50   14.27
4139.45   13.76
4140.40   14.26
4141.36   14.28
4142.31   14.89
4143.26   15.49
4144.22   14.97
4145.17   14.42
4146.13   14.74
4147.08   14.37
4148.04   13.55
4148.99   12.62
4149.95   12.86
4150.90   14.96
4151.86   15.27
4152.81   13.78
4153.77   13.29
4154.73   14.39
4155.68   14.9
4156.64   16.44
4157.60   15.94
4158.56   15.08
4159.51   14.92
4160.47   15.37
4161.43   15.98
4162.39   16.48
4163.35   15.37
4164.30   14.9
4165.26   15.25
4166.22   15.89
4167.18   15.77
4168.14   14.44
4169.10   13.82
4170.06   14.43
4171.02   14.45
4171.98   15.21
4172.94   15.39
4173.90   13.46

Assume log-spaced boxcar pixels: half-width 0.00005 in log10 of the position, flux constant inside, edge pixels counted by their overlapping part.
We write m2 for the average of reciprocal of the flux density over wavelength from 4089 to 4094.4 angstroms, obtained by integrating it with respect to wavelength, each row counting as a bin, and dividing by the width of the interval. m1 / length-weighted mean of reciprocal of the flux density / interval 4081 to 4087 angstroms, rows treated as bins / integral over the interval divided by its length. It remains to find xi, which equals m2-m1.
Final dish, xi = 0.0041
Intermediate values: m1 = 0.0698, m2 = 0.074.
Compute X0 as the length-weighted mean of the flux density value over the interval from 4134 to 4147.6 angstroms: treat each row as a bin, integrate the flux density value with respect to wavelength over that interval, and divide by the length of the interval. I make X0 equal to 14.6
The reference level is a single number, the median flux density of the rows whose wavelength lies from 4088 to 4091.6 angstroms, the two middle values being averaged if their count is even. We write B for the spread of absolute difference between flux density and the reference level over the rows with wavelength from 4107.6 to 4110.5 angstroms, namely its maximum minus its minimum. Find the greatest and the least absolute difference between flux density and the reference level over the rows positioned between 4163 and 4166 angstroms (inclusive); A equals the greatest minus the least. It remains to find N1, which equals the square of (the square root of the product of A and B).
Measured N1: 0.2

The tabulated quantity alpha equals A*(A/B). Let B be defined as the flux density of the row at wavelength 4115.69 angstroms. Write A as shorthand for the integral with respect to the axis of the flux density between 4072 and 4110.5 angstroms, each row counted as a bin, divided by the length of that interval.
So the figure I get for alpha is 14.7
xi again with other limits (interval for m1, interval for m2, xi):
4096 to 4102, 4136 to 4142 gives 0.0028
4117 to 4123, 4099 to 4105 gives 0.0051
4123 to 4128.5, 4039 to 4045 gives 0.0048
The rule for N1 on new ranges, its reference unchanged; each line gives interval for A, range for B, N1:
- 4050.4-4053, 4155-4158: 2.4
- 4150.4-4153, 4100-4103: 4.3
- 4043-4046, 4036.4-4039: 1.0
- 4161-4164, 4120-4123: 1.4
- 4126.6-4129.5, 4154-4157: 3.7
